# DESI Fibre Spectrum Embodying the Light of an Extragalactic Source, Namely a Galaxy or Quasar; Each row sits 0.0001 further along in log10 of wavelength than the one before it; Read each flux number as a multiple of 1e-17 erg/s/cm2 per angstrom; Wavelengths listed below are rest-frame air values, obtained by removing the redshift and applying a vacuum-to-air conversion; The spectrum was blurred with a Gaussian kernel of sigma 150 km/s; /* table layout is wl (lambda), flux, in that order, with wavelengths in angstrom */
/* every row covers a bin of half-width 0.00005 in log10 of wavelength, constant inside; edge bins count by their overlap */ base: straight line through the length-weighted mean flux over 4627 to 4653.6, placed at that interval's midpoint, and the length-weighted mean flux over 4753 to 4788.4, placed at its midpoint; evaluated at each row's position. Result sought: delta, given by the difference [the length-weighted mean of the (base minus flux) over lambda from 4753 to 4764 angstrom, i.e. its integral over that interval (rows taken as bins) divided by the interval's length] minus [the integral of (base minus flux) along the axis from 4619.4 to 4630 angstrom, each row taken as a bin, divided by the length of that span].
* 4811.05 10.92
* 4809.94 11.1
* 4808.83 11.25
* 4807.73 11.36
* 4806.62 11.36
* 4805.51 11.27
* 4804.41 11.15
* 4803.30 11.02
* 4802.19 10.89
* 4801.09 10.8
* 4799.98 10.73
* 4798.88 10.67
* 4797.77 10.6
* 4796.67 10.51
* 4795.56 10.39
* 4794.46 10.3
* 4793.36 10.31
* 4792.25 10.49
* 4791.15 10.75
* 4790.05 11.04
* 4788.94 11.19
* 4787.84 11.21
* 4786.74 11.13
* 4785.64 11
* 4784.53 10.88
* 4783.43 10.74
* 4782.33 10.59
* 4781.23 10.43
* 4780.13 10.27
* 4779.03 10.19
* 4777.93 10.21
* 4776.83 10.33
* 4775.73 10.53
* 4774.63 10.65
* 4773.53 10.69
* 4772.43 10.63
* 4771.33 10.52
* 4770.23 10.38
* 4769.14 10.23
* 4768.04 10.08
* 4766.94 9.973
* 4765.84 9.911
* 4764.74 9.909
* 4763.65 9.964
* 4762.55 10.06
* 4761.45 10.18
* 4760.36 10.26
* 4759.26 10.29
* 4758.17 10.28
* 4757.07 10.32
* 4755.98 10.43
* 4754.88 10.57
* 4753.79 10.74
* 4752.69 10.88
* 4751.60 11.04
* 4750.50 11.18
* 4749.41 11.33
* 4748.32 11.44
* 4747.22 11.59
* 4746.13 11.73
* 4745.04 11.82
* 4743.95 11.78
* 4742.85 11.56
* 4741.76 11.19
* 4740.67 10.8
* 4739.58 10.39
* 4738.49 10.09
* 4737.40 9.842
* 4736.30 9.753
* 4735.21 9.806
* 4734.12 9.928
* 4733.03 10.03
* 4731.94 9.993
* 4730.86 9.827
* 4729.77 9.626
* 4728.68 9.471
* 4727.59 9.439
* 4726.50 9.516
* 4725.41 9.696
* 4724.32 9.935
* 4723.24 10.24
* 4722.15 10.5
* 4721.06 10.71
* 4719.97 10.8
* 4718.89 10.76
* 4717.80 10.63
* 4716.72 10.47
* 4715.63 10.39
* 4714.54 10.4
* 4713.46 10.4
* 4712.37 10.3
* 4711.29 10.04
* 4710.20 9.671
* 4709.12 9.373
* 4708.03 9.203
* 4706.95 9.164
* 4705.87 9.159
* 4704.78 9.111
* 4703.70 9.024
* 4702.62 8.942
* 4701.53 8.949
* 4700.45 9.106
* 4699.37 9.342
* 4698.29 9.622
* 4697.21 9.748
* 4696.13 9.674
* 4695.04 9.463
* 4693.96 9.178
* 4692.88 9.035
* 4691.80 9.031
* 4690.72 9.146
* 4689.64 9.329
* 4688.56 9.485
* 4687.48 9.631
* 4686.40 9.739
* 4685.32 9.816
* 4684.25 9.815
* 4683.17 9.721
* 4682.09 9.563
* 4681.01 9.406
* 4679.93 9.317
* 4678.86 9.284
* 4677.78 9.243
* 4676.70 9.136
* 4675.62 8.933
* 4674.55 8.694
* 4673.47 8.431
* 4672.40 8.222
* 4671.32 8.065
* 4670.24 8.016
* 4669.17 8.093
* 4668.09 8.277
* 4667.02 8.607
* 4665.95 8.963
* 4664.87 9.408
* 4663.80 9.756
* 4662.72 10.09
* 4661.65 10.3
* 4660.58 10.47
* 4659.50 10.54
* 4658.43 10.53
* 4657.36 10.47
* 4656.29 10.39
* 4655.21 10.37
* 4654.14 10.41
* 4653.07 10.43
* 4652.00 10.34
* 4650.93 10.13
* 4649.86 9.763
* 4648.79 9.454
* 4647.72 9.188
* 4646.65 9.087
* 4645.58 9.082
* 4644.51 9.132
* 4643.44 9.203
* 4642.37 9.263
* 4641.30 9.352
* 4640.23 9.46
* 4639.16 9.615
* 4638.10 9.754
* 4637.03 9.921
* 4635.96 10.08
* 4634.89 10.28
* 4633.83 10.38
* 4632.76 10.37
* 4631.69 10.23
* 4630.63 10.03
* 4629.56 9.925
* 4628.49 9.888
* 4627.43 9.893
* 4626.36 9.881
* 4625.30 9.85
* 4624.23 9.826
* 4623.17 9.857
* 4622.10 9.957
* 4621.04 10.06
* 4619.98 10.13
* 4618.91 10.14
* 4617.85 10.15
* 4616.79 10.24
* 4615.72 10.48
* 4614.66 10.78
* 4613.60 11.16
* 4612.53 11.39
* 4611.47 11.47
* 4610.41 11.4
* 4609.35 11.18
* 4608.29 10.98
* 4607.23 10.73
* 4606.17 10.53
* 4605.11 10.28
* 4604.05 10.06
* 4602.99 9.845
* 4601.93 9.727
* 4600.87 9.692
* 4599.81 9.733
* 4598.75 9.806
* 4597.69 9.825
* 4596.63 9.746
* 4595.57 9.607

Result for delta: 0.3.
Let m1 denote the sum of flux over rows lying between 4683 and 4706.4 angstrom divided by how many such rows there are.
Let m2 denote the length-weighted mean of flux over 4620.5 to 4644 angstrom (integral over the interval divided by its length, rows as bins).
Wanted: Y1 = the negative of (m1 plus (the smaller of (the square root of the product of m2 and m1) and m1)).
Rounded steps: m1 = 9.4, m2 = 9.9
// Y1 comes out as -18.7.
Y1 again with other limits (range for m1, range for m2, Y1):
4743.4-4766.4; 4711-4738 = -21.2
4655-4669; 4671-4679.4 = -19.2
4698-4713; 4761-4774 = -18.7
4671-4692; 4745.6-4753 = -18.4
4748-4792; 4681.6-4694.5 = -20.6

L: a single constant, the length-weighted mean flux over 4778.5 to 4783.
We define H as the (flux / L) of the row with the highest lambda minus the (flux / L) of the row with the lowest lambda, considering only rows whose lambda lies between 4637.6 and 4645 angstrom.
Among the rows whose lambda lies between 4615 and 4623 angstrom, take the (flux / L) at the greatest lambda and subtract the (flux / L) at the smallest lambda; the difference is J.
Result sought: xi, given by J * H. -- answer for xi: 0.003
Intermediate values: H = -0.06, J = -0.05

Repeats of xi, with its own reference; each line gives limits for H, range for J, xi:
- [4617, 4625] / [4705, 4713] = -0.003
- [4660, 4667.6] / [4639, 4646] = 0.009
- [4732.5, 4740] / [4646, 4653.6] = 0.004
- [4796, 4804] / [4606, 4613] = 0.004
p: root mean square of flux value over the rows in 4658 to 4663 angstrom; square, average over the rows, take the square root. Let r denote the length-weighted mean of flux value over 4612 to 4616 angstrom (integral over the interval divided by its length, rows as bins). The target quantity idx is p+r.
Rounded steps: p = 10.4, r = 11.0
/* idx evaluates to 21.4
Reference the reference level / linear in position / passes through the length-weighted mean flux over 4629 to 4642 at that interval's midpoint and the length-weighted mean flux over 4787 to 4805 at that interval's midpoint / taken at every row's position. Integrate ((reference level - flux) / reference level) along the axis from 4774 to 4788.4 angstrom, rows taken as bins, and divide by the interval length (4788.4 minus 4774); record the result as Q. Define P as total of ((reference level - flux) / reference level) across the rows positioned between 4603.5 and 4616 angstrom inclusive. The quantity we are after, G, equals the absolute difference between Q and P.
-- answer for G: 1.3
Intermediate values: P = -1.3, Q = 0.005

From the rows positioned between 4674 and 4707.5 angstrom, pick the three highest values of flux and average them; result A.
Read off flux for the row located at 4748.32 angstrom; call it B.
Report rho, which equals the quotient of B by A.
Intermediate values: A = 9.8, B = 11.44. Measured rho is 1.17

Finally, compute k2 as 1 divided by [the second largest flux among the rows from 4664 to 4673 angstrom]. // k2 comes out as 0.112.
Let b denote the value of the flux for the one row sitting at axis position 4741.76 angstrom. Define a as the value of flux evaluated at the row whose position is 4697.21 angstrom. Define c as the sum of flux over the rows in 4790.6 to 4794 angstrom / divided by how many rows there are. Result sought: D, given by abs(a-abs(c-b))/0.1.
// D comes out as 91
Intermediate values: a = 9.748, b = 11.19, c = 10.5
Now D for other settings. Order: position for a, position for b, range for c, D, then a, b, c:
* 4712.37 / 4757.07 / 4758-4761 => 103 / 10.3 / 10.32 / 10.3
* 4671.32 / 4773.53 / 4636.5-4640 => 71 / 8.065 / 10.69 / 9.8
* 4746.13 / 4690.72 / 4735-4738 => 111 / 11.73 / 9.146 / 9.8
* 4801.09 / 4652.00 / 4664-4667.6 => 95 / 10.8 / 10.34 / 9.0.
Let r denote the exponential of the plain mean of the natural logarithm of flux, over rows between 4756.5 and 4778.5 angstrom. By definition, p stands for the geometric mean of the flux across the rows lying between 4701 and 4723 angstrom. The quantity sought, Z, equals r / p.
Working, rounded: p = 9.9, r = 10.3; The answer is 1.04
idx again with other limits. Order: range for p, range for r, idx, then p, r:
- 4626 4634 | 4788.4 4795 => 20.8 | 10.1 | 10.7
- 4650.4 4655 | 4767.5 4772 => 20.6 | 10.3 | 10.3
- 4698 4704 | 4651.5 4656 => 19.5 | 9.2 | 10.4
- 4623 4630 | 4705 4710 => 19.1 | 9.9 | 9.2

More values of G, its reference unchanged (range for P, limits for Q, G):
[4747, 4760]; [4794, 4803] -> 0.4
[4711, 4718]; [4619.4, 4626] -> 0.0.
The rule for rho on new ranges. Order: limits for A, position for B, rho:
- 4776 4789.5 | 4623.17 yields 0.88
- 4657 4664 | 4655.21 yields 0.99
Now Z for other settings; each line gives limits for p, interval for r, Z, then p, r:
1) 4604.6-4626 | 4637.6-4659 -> 0.93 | 10.5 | 9.8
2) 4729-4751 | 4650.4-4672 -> 0.90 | 10.7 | 9.6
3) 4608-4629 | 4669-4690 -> 0.87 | 10.4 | 9.1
